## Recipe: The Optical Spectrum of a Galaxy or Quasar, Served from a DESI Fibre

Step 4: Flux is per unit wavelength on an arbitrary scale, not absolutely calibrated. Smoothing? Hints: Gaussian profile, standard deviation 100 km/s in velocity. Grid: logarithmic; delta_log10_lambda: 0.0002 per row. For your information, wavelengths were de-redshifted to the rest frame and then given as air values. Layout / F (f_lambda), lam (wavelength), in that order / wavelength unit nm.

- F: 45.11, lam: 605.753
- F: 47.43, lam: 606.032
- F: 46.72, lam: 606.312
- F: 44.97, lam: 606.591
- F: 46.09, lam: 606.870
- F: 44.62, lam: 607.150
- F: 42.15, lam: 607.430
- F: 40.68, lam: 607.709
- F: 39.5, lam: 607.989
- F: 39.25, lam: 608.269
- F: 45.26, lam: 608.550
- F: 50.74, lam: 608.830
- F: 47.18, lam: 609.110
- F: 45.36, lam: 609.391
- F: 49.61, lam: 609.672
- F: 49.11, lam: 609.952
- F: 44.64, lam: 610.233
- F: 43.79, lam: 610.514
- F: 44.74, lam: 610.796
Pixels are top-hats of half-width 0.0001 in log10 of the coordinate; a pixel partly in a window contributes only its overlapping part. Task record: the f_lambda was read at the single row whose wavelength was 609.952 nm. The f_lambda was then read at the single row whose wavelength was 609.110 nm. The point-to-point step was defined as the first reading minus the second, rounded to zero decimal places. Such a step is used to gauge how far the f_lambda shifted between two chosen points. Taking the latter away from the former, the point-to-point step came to 2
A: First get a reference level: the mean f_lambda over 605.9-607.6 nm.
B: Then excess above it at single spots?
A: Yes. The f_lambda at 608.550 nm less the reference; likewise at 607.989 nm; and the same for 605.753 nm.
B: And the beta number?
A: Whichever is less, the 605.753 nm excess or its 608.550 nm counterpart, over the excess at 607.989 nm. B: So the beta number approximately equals 0.0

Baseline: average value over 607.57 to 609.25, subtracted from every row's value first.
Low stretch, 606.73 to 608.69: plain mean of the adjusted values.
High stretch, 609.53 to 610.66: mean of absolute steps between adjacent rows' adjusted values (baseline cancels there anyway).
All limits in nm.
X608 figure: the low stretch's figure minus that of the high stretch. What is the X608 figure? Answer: -3.2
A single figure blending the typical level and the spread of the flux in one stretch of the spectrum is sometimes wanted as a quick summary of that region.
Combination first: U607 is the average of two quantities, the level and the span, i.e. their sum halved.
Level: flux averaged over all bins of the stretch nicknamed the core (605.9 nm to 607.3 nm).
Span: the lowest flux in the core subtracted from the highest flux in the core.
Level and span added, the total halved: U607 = 24.4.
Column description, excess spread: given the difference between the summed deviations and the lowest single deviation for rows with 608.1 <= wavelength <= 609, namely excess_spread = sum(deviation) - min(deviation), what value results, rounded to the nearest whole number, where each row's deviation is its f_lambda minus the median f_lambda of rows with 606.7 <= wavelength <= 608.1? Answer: 12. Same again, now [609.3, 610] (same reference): 14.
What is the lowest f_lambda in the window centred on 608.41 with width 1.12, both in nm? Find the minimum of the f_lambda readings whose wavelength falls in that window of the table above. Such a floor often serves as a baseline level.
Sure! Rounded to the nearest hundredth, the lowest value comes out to 39.25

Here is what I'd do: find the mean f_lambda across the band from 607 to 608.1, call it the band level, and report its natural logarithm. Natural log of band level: 3.73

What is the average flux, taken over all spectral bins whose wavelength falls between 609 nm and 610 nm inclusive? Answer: 48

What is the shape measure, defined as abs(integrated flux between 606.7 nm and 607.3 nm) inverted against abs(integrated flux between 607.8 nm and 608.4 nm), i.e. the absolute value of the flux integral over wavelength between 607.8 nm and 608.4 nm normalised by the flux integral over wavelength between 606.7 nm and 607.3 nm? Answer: 0.87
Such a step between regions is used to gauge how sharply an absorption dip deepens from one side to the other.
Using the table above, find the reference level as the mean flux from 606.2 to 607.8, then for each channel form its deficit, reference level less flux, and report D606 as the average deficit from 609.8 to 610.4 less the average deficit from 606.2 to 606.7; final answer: -1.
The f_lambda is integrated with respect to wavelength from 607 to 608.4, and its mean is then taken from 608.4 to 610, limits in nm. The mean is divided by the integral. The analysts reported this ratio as 0.83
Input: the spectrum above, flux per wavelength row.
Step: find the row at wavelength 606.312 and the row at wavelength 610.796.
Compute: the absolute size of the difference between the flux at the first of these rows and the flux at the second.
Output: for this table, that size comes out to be 2.0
